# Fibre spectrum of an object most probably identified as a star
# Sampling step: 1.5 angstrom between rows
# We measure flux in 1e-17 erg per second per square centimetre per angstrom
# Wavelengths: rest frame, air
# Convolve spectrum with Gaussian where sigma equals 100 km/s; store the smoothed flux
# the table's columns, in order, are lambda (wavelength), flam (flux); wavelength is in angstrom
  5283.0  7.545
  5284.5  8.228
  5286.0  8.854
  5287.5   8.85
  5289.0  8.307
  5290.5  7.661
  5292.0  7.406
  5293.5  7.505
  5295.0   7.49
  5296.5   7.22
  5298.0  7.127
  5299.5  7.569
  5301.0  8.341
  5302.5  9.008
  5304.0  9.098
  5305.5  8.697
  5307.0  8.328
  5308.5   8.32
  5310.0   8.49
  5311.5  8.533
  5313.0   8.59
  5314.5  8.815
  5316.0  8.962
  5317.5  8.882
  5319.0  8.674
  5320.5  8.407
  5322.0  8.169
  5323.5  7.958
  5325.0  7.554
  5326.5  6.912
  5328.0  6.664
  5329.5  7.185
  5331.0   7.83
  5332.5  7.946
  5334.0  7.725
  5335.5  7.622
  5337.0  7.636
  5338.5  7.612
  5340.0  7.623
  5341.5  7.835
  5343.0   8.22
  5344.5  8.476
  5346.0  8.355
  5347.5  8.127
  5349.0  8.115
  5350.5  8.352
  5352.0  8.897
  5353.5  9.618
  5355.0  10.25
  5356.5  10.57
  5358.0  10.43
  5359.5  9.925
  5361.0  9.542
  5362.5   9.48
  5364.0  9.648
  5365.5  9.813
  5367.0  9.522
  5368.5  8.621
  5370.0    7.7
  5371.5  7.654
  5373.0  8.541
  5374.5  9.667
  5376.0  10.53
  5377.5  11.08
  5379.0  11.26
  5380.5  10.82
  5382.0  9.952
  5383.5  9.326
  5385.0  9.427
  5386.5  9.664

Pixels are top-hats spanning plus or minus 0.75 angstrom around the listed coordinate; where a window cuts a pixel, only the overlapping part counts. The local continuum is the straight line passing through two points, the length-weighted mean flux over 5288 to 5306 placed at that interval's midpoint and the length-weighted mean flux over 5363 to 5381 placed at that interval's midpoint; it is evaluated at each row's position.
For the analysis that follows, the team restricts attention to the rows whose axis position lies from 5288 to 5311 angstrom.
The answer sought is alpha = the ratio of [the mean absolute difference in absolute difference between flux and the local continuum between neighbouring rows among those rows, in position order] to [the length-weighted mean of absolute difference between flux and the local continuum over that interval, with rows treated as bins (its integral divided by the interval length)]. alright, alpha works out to 0.50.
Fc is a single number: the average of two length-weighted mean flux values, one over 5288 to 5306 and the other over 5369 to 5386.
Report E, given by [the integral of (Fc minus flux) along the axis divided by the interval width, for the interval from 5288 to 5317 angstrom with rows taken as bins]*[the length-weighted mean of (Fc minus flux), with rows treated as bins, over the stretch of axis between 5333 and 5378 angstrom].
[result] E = -0.1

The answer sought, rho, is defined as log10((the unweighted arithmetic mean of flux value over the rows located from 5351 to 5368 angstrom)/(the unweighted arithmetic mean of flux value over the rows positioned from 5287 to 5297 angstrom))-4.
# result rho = -3.90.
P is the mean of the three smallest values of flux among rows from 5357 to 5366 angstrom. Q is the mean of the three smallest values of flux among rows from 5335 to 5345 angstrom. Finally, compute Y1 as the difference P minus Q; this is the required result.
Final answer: 1.9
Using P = 9.6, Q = 7.6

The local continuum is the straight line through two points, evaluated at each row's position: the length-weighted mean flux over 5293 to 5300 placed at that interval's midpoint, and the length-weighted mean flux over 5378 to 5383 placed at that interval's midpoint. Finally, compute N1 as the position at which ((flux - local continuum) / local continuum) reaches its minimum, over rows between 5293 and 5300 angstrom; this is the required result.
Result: 5298.0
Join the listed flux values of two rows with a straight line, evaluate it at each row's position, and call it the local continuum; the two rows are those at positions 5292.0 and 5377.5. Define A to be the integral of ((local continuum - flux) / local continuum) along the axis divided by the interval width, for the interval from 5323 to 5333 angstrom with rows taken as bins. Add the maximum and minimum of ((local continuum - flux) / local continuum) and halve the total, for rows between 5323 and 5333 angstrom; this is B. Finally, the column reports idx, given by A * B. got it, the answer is 0.03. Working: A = 0.17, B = 0.17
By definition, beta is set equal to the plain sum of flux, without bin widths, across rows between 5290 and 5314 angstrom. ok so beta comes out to 129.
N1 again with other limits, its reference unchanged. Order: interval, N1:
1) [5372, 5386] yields 5373.0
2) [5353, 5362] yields 5361.0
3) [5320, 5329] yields 5328.0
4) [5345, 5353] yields 5349.0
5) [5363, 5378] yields 5371.5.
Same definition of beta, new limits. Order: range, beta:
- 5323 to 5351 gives 148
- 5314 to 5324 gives 60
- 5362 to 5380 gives 114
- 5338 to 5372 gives 204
